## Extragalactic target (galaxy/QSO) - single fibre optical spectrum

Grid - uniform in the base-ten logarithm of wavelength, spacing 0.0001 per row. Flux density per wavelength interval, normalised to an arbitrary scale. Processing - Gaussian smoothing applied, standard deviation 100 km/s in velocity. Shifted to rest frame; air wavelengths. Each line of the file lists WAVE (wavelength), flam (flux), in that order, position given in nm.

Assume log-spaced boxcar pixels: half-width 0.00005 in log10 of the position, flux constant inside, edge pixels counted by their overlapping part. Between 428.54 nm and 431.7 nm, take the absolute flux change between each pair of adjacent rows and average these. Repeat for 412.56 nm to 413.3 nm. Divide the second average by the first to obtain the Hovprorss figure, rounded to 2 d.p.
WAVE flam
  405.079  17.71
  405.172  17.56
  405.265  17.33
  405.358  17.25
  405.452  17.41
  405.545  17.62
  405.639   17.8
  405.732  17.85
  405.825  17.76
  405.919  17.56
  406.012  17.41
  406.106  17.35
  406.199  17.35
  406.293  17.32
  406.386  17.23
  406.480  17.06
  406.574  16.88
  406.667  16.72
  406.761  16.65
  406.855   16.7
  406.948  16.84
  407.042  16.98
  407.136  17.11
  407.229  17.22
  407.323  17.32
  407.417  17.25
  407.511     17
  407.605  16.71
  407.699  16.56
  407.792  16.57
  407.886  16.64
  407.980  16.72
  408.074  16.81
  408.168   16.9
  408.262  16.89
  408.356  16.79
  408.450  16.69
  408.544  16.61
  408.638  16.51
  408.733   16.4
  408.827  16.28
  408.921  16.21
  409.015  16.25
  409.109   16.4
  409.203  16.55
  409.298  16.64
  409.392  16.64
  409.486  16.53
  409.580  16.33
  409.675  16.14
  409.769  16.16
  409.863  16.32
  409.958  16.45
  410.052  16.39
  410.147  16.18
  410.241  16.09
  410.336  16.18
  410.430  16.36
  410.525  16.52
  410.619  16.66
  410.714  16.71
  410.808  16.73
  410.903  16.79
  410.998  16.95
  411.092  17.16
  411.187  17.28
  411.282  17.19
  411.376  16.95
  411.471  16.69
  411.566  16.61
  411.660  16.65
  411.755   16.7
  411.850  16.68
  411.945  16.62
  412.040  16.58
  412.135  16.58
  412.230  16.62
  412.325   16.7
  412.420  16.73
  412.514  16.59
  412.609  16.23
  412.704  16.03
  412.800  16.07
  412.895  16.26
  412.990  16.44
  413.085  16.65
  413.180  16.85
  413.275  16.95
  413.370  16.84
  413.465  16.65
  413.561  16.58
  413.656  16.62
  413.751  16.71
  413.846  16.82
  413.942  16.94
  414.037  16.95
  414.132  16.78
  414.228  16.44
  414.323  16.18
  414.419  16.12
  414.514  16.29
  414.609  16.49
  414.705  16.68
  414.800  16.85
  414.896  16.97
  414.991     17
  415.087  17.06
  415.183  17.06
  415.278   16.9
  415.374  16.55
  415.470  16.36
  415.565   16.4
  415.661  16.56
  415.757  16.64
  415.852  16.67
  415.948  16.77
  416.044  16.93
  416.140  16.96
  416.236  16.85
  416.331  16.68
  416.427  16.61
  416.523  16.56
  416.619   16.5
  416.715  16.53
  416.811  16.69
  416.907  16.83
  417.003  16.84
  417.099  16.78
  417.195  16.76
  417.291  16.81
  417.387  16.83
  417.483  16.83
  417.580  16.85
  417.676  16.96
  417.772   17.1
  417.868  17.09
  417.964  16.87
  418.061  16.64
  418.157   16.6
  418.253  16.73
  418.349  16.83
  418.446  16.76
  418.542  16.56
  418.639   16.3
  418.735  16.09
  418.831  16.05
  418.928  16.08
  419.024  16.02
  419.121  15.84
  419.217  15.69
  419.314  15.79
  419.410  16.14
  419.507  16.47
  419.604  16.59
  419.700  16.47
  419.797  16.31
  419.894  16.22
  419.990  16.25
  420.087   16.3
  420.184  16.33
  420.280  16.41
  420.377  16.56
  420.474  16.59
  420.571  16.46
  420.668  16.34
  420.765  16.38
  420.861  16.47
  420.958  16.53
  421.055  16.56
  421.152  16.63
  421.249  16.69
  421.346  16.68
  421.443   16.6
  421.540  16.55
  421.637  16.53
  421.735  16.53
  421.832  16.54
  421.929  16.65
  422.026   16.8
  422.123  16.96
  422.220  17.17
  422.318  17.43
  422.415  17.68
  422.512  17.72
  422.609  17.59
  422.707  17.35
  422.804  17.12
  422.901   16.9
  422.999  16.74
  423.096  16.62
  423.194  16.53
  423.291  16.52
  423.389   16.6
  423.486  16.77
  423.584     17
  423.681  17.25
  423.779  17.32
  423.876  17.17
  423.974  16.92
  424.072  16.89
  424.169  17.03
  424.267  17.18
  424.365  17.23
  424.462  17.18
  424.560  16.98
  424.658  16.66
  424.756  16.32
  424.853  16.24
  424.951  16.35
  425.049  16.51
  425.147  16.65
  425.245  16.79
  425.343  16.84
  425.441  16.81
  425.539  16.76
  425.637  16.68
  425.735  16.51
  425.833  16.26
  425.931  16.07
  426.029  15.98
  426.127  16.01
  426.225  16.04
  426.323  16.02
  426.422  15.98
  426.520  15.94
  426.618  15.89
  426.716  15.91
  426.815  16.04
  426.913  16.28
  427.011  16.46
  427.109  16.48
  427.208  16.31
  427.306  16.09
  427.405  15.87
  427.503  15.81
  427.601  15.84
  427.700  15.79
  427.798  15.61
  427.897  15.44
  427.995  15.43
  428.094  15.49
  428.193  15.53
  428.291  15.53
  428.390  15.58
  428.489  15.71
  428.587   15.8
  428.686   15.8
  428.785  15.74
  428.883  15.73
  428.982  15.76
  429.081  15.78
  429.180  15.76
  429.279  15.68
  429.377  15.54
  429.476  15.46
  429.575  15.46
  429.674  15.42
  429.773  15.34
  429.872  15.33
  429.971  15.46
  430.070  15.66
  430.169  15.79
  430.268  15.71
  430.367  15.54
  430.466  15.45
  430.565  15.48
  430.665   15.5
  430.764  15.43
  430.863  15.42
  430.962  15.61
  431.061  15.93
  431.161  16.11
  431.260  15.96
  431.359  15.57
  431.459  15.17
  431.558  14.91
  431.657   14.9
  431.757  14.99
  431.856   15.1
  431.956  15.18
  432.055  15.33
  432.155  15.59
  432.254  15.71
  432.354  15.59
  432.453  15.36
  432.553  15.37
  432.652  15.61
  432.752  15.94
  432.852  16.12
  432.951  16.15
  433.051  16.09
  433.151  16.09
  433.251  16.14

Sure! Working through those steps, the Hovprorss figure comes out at 1.46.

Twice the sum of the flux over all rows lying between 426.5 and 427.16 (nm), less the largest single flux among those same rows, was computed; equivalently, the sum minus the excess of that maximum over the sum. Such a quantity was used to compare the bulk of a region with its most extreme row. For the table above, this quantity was 210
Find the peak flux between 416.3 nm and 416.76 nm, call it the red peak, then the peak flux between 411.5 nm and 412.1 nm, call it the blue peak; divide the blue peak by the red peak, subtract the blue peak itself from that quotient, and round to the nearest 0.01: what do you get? -15.70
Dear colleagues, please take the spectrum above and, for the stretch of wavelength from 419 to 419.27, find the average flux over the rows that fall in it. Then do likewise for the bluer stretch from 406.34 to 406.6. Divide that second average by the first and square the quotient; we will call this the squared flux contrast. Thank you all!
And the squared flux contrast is 1.16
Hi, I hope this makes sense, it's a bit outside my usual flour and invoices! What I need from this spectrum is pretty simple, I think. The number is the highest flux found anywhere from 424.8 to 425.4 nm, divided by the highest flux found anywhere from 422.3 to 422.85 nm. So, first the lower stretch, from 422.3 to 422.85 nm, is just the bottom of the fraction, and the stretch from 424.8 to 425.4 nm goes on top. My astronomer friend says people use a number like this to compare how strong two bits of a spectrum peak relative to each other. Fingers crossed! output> 0.950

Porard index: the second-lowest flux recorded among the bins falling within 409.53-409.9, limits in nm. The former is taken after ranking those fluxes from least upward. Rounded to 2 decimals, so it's 16.16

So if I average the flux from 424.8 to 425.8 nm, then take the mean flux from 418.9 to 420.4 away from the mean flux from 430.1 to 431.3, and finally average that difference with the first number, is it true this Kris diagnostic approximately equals 8.03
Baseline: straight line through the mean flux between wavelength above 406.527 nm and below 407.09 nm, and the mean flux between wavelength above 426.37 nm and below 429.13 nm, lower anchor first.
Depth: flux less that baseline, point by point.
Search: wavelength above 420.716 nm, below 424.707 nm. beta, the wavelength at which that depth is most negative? 420.765 nm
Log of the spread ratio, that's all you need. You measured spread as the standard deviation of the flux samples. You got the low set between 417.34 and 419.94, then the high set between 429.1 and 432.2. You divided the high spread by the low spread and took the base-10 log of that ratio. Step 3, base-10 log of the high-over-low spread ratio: -0.15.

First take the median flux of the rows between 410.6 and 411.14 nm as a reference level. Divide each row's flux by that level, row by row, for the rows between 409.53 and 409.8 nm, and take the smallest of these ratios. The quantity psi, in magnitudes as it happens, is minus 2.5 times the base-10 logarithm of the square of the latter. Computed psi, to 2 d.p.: 0.08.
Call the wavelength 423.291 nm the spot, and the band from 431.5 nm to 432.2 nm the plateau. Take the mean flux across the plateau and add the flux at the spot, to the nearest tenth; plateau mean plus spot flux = 31.7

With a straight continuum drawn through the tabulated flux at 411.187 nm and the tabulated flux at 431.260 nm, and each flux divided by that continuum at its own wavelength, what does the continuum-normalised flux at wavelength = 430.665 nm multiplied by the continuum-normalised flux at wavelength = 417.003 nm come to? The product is 0.966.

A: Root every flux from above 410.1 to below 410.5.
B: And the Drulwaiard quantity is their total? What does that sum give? 16.1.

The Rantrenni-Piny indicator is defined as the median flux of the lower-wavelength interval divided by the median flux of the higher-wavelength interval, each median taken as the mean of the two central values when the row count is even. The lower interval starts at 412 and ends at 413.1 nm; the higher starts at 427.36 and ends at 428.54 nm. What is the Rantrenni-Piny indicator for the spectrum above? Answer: 1.06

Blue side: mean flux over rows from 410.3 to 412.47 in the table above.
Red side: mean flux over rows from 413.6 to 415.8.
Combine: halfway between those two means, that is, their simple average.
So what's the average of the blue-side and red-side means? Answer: 16.7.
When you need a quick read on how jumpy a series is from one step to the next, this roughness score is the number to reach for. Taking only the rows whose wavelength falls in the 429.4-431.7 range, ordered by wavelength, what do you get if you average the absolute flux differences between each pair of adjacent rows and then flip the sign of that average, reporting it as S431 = -0.13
